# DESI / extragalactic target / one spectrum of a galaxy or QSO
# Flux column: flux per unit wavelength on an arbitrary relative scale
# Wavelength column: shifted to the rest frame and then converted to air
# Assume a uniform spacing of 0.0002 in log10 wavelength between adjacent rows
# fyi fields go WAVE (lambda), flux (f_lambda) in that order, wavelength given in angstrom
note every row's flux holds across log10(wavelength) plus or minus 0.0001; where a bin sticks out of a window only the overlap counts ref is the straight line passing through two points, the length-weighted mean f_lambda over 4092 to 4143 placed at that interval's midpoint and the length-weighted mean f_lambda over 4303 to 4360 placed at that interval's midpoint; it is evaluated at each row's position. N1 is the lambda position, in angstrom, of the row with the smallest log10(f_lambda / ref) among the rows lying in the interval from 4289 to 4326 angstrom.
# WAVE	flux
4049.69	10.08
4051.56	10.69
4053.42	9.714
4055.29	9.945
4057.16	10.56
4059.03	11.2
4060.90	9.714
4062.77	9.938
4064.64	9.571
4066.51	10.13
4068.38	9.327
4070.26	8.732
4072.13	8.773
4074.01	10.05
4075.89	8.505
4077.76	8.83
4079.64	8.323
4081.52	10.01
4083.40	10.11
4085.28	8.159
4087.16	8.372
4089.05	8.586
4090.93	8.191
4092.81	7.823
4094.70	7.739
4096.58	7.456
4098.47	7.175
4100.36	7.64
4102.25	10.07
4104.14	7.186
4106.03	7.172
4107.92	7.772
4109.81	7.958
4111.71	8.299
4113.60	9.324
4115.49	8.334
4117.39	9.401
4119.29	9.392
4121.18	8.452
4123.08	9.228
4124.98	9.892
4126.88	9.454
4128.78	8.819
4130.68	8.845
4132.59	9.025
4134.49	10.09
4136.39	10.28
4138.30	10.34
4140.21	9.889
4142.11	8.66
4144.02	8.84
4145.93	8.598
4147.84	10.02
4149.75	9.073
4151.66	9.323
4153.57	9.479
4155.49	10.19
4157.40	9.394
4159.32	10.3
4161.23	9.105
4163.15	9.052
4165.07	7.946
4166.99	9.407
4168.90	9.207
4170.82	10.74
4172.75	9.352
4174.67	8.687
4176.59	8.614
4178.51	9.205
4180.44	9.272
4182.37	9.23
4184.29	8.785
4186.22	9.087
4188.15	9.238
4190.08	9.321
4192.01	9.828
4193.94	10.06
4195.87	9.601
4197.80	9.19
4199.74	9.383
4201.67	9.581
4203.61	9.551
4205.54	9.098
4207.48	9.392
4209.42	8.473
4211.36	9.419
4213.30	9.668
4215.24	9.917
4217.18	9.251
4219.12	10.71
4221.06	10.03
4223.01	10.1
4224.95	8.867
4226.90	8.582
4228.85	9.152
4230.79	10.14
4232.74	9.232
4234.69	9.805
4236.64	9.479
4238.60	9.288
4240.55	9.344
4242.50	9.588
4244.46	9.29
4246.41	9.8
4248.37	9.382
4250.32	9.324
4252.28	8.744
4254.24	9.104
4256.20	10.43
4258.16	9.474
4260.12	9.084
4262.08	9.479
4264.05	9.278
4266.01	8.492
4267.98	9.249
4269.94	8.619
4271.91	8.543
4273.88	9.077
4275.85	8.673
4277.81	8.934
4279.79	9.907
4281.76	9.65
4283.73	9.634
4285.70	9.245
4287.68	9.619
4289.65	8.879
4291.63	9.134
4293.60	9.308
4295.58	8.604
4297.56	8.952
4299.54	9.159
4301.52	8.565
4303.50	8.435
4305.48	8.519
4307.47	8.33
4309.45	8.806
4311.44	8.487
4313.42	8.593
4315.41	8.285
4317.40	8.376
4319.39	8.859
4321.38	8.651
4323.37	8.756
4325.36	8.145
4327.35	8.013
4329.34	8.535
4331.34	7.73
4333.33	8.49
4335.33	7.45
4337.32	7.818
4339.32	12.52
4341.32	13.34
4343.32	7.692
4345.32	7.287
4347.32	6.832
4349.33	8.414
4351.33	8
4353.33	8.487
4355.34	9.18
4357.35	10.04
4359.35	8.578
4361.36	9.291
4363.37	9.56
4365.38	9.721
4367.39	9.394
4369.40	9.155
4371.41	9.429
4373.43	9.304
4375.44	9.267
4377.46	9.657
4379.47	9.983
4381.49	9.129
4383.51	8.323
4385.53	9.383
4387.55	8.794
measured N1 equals 4325.36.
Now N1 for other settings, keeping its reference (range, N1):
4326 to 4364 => 4347.32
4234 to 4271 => 4266.01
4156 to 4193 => 4165.07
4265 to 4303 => 4266.01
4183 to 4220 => 4209.42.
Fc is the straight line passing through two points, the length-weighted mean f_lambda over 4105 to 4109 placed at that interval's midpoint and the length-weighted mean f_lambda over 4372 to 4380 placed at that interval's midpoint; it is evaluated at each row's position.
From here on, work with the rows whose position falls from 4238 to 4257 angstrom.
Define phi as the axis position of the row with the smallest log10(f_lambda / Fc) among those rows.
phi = 4252.28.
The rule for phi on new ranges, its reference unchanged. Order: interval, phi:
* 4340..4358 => 4347.32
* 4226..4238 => 4226.90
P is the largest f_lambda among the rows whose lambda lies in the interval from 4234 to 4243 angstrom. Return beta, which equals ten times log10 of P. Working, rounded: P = 9.805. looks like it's 9.9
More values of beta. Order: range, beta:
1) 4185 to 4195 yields 10.0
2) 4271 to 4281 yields 10.0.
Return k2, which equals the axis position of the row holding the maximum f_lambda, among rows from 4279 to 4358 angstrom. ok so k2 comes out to 4341.32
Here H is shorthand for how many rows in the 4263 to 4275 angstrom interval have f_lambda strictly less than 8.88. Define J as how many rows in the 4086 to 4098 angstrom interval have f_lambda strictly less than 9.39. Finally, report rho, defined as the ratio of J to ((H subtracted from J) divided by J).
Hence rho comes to 12.0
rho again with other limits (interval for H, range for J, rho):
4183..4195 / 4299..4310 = 7.2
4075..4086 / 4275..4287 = -9.0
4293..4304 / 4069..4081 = 12.5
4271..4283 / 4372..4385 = 8.0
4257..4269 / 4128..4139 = 4.5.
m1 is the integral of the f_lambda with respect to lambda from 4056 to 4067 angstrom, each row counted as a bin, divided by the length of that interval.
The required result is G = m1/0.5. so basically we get 20.4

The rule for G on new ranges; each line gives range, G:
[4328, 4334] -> 16.5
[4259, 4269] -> 18.2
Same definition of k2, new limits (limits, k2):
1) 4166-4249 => 4170.82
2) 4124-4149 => 4138.30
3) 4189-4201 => 4193.94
